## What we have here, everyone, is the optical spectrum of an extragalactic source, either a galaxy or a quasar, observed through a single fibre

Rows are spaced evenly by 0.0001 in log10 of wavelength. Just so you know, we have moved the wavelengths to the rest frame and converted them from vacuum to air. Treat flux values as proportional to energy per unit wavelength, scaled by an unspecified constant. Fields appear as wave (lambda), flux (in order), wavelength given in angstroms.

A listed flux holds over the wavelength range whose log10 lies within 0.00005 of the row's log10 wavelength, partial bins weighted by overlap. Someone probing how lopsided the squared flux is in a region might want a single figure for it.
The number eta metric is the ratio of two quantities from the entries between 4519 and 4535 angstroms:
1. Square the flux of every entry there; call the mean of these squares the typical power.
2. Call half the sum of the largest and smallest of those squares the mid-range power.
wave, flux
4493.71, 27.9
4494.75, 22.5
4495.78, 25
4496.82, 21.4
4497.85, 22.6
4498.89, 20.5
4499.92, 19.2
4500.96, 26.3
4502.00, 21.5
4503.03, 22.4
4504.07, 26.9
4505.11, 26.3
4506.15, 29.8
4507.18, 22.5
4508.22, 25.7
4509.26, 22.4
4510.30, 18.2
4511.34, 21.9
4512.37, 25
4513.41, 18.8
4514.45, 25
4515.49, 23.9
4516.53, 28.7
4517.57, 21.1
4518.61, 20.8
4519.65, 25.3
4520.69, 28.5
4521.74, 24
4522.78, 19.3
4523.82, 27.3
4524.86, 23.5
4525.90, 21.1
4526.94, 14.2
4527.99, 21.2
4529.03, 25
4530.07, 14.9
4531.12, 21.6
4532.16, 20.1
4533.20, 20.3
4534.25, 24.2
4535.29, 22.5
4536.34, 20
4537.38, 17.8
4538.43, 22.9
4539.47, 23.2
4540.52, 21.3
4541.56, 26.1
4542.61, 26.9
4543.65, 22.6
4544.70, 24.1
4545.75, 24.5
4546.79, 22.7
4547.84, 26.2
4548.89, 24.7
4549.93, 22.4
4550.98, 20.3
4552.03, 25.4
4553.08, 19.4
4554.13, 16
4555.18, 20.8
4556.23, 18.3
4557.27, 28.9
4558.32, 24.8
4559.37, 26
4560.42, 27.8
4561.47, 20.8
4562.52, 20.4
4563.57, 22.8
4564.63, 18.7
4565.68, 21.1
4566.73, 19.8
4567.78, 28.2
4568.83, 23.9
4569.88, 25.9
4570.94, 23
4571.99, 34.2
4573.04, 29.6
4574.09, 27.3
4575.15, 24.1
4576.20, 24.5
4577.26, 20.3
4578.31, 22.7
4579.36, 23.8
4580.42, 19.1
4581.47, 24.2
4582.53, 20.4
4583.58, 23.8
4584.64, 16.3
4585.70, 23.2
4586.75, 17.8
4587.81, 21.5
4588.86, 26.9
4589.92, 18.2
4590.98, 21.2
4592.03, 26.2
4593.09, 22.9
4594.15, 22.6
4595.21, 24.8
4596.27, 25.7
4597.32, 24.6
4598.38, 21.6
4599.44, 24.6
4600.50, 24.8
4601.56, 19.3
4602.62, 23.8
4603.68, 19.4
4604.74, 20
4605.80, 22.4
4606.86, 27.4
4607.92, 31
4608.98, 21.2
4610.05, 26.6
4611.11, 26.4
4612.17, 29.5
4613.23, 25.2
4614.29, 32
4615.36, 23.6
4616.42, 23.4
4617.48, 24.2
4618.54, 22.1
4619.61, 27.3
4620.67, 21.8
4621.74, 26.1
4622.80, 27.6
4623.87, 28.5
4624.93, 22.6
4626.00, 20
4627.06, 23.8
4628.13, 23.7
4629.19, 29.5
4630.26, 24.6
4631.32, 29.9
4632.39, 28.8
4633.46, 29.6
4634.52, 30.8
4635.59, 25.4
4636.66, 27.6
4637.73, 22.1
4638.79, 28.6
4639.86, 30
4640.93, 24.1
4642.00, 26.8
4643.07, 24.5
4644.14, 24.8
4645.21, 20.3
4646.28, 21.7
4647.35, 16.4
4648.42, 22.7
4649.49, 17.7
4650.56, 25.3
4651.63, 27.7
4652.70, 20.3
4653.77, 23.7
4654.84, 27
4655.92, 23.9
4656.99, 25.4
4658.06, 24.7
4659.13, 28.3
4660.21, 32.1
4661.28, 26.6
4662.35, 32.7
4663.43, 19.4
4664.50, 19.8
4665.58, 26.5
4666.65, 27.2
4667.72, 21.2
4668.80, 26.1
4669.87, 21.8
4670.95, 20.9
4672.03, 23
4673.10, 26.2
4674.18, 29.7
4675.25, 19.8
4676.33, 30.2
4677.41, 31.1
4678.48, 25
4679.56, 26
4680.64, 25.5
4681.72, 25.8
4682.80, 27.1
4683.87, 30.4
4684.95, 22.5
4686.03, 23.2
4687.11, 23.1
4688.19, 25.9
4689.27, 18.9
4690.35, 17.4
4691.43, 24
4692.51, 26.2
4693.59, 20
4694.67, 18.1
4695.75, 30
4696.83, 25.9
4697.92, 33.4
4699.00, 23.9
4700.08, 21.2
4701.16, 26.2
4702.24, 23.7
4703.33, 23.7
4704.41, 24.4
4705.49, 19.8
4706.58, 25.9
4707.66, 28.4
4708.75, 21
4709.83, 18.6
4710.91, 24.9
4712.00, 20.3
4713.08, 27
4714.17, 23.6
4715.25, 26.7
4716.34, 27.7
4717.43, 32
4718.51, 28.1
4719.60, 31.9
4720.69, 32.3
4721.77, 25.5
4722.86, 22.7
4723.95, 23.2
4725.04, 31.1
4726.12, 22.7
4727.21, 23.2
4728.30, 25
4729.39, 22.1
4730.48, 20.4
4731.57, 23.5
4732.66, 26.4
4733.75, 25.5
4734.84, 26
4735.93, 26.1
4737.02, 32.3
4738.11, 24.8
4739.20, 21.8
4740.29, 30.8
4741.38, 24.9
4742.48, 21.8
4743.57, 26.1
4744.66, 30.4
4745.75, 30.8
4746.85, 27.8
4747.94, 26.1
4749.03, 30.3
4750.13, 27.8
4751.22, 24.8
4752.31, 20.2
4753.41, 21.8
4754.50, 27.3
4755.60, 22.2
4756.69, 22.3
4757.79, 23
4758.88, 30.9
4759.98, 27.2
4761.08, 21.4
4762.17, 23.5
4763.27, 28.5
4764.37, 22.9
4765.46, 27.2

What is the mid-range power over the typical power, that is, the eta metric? 1.01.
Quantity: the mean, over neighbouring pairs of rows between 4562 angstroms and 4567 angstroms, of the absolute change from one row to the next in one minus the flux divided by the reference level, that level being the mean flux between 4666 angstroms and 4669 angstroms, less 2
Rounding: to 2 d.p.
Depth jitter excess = -1.90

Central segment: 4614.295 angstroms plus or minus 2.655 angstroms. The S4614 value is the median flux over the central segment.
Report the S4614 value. 25.2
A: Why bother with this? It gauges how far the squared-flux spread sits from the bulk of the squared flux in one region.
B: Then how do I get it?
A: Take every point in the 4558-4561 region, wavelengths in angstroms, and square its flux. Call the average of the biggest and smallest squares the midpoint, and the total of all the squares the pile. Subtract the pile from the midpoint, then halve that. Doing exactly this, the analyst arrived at -685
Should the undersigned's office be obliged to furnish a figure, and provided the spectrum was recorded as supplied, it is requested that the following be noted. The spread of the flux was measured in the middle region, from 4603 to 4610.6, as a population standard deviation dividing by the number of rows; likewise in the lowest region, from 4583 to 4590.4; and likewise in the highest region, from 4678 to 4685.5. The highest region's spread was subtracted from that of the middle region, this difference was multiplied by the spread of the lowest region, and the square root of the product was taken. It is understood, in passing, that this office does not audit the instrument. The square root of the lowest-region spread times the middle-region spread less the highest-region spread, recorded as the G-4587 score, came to 2.6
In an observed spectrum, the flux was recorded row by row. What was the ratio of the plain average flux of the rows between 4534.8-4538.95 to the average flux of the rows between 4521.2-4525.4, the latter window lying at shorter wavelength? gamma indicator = 0.88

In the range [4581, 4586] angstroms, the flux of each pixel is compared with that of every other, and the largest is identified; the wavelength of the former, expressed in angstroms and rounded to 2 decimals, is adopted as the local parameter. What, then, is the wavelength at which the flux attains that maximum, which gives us 4581.47 angstroms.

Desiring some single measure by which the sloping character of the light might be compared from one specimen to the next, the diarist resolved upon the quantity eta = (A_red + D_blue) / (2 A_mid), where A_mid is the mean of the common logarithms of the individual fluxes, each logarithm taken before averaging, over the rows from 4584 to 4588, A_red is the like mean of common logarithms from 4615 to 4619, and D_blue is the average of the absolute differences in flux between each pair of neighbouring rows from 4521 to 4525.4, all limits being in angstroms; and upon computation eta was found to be 2.7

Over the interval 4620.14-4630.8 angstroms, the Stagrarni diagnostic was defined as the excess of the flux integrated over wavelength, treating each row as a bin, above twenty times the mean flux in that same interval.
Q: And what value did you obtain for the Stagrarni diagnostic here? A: -232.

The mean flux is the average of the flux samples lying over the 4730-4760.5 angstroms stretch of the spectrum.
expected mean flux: 25.8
